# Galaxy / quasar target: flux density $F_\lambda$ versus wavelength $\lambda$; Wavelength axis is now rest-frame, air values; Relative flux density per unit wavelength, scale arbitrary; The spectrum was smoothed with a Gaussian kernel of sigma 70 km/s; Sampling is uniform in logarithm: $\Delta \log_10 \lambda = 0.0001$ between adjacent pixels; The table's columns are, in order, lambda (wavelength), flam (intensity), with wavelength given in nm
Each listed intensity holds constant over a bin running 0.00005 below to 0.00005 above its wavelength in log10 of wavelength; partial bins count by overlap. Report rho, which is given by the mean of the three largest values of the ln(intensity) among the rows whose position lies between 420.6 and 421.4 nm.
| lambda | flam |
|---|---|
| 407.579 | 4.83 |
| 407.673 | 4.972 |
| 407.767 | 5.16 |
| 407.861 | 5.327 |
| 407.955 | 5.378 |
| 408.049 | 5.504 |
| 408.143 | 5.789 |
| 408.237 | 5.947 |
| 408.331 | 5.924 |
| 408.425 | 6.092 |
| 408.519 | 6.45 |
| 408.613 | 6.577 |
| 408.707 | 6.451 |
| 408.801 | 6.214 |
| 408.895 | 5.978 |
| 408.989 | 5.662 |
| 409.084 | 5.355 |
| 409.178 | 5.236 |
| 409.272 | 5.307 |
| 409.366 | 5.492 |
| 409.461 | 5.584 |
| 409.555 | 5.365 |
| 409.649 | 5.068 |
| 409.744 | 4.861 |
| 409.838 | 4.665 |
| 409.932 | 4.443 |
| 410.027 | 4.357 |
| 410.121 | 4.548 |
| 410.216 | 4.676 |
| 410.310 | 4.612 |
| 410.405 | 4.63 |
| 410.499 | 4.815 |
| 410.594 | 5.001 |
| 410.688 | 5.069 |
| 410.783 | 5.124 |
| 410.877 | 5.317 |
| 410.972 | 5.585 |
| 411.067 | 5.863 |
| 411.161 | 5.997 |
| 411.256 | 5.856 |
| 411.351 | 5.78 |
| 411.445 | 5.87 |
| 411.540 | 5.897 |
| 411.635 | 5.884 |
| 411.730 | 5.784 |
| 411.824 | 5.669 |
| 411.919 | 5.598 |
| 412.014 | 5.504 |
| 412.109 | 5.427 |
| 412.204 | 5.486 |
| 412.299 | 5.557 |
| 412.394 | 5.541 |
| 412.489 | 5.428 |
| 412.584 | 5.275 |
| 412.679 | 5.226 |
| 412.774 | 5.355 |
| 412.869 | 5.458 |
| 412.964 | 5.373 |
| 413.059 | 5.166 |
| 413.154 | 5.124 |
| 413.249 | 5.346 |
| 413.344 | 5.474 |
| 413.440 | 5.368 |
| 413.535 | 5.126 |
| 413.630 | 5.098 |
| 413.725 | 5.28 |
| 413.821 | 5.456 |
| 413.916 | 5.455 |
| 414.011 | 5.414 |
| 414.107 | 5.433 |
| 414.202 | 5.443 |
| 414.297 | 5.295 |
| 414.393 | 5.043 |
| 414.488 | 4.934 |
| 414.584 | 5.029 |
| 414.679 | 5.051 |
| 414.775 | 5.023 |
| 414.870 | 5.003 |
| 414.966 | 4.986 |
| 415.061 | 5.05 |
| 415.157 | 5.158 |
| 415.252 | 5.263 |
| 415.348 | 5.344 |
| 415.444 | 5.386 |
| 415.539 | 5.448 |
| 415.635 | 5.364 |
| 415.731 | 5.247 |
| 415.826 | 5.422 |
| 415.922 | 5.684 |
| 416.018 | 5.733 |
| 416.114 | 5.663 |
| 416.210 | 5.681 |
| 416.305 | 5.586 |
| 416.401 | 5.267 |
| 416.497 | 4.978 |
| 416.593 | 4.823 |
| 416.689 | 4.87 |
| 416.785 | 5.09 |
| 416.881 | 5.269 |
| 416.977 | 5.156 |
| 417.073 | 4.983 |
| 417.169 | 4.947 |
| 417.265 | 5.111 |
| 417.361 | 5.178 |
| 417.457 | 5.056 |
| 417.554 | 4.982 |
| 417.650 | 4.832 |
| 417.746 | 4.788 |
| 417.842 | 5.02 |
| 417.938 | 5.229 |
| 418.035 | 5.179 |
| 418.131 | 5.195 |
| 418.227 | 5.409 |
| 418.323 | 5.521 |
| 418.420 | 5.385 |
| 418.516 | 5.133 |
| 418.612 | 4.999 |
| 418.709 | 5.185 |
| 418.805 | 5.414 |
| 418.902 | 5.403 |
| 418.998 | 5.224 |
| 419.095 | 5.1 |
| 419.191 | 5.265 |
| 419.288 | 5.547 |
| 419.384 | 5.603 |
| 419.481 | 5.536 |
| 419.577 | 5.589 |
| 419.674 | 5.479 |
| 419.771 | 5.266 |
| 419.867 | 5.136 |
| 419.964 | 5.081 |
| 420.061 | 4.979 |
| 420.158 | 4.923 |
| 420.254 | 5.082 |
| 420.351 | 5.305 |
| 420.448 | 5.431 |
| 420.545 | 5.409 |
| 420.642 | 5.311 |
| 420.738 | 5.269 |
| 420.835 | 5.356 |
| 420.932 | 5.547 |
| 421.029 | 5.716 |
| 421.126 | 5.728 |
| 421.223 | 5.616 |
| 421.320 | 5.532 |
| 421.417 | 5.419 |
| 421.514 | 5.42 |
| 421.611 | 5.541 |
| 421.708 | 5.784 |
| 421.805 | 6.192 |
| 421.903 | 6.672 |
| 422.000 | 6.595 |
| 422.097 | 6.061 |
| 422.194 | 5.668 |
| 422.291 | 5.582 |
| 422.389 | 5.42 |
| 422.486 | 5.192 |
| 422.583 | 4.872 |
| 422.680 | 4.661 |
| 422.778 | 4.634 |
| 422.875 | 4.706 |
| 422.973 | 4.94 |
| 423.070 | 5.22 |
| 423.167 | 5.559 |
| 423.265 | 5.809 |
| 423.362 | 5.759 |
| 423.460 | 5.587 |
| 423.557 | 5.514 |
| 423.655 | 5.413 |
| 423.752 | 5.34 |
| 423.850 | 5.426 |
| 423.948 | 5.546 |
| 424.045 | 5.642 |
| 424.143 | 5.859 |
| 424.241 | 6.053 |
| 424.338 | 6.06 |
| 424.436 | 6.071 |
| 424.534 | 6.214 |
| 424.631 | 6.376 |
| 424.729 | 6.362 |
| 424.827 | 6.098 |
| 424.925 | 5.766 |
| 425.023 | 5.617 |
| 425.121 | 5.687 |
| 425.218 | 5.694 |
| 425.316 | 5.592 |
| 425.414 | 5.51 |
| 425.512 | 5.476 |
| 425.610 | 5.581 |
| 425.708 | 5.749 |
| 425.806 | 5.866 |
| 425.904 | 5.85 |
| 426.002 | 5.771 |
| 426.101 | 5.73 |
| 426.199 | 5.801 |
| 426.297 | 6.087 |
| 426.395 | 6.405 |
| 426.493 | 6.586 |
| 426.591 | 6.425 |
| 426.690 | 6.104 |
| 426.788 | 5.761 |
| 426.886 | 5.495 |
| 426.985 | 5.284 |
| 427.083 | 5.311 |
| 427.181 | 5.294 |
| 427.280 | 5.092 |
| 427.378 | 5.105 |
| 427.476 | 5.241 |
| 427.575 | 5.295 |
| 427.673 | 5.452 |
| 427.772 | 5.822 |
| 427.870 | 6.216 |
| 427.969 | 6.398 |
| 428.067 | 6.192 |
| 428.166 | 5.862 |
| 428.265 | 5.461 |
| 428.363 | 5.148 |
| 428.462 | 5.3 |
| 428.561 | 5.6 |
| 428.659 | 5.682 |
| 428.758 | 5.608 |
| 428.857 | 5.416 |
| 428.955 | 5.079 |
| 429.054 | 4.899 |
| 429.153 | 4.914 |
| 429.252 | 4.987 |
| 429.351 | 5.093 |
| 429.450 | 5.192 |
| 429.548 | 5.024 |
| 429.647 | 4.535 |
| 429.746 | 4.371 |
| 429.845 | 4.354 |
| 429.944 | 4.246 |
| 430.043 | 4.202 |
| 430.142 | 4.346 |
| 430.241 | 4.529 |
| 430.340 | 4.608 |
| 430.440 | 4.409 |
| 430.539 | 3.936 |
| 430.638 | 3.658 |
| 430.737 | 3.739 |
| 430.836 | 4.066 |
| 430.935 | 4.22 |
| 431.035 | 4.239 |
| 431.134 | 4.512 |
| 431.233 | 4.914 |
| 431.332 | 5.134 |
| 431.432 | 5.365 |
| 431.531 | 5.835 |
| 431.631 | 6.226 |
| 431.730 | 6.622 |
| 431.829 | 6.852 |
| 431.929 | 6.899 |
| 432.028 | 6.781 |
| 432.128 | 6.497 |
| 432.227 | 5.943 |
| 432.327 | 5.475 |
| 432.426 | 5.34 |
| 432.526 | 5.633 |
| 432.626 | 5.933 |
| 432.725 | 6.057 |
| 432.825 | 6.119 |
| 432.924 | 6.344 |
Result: 1.74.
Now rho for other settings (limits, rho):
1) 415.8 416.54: 1.74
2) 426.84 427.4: 1.68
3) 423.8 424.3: 1.77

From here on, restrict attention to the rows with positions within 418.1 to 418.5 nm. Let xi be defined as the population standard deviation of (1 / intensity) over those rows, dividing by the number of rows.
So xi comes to 0.004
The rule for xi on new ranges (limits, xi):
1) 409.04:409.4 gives 0.003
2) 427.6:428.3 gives 0.010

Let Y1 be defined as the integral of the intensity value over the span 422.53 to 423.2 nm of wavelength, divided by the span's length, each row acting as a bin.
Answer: 4.93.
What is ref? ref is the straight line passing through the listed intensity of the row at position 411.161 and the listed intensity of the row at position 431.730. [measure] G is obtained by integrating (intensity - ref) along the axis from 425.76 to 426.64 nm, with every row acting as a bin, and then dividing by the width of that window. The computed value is -0.4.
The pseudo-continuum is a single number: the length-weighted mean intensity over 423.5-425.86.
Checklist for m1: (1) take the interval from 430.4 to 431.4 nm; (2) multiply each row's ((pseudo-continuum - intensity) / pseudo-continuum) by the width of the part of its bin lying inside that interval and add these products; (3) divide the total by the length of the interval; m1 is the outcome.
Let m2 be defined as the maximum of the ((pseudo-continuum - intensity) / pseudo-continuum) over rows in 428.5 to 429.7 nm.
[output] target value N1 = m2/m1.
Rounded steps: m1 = 0.26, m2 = 0.21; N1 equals 1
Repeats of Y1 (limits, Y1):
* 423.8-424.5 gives 5.81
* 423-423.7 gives 5.54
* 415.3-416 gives 5.43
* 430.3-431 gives 4.08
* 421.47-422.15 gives 6.04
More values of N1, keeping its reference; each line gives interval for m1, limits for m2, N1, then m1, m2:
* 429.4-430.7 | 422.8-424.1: 1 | 0.24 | 0.18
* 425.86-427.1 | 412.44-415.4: -6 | -0.02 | 0.15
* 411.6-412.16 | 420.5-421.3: 4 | 0.02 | 0.09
